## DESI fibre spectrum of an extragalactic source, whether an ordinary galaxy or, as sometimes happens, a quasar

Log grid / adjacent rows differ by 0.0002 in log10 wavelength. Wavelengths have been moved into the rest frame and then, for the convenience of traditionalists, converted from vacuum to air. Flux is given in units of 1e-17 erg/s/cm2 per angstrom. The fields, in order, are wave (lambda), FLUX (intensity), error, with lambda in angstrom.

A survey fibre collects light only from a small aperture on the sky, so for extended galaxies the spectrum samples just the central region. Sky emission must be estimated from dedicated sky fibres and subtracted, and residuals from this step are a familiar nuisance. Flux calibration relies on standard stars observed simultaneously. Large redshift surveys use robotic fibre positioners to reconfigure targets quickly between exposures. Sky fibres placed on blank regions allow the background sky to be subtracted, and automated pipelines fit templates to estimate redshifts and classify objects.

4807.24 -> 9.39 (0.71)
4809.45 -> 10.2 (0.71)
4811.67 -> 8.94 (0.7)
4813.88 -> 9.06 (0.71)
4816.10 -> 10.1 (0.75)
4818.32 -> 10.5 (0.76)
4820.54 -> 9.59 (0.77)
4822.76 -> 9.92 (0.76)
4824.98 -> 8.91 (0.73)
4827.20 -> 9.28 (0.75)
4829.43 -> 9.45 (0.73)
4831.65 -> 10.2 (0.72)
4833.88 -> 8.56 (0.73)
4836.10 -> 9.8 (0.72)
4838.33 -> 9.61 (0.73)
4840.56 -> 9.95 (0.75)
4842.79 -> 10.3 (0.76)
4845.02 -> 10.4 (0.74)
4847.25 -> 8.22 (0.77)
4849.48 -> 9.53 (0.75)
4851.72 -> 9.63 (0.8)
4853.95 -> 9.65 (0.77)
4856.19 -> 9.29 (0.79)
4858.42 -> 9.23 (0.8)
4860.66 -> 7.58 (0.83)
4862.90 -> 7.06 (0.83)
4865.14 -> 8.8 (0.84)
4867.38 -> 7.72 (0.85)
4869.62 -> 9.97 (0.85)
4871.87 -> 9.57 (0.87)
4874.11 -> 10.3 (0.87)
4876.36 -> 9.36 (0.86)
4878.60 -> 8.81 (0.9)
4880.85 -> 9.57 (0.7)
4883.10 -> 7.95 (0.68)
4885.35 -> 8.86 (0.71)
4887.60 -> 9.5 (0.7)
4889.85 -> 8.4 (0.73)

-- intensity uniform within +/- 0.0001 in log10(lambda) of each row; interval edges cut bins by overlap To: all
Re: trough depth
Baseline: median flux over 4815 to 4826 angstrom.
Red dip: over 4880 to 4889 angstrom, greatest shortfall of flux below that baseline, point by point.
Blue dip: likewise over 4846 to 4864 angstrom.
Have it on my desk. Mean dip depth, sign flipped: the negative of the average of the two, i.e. -2.4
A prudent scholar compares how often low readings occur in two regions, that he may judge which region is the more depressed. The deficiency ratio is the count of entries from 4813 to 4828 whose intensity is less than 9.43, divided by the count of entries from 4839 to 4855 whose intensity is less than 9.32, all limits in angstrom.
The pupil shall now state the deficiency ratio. 3.0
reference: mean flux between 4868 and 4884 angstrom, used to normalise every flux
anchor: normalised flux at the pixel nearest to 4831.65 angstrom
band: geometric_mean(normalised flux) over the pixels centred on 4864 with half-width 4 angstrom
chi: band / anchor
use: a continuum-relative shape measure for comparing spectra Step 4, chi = 0.76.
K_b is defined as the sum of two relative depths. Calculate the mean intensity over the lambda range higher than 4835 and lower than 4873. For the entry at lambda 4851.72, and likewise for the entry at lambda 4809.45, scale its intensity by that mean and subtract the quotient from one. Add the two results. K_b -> -0.16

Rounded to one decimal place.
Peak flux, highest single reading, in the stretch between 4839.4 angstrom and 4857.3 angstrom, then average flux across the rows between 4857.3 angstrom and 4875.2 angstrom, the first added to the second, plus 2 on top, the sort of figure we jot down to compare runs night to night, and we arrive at 21.2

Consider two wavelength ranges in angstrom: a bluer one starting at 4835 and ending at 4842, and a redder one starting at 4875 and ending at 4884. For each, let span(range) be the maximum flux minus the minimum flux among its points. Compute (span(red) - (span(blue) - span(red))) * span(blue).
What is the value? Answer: 1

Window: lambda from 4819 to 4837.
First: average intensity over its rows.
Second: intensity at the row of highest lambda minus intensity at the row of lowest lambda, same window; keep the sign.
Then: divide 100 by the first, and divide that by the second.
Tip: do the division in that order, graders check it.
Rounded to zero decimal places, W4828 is 50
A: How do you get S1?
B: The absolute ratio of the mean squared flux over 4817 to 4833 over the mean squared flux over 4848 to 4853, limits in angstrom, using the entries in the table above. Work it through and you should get 1.0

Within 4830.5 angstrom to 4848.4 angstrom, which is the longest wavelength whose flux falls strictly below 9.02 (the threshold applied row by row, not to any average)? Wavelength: 4847.25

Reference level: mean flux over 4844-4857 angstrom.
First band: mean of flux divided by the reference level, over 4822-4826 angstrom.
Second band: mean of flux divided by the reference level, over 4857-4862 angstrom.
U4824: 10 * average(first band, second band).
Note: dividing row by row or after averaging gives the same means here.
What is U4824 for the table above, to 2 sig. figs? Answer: 9.4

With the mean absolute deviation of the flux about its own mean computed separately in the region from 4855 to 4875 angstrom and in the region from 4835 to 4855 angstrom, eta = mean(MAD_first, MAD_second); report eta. 0.66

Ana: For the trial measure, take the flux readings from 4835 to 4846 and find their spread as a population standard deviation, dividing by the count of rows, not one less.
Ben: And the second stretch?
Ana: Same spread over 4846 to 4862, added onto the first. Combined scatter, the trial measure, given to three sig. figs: 1.04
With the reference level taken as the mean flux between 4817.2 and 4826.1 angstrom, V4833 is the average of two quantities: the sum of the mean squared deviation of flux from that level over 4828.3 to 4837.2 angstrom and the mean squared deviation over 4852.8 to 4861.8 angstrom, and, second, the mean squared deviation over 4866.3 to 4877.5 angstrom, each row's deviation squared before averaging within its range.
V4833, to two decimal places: 1.30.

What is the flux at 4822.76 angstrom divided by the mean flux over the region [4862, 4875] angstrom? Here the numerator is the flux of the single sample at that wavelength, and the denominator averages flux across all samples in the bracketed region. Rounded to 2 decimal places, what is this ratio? 1.11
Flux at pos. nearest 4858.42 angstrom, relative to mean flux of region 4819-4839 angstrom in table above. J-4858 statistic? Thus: 0.97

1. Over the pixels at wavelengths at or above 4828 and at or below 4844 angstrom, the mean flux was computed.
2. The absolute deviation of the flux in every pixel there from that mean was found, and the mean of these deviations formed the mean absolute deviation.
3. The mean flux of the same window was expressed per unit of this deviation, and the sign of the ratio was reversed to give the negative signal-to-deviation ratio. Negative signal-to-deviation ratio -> -23.1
